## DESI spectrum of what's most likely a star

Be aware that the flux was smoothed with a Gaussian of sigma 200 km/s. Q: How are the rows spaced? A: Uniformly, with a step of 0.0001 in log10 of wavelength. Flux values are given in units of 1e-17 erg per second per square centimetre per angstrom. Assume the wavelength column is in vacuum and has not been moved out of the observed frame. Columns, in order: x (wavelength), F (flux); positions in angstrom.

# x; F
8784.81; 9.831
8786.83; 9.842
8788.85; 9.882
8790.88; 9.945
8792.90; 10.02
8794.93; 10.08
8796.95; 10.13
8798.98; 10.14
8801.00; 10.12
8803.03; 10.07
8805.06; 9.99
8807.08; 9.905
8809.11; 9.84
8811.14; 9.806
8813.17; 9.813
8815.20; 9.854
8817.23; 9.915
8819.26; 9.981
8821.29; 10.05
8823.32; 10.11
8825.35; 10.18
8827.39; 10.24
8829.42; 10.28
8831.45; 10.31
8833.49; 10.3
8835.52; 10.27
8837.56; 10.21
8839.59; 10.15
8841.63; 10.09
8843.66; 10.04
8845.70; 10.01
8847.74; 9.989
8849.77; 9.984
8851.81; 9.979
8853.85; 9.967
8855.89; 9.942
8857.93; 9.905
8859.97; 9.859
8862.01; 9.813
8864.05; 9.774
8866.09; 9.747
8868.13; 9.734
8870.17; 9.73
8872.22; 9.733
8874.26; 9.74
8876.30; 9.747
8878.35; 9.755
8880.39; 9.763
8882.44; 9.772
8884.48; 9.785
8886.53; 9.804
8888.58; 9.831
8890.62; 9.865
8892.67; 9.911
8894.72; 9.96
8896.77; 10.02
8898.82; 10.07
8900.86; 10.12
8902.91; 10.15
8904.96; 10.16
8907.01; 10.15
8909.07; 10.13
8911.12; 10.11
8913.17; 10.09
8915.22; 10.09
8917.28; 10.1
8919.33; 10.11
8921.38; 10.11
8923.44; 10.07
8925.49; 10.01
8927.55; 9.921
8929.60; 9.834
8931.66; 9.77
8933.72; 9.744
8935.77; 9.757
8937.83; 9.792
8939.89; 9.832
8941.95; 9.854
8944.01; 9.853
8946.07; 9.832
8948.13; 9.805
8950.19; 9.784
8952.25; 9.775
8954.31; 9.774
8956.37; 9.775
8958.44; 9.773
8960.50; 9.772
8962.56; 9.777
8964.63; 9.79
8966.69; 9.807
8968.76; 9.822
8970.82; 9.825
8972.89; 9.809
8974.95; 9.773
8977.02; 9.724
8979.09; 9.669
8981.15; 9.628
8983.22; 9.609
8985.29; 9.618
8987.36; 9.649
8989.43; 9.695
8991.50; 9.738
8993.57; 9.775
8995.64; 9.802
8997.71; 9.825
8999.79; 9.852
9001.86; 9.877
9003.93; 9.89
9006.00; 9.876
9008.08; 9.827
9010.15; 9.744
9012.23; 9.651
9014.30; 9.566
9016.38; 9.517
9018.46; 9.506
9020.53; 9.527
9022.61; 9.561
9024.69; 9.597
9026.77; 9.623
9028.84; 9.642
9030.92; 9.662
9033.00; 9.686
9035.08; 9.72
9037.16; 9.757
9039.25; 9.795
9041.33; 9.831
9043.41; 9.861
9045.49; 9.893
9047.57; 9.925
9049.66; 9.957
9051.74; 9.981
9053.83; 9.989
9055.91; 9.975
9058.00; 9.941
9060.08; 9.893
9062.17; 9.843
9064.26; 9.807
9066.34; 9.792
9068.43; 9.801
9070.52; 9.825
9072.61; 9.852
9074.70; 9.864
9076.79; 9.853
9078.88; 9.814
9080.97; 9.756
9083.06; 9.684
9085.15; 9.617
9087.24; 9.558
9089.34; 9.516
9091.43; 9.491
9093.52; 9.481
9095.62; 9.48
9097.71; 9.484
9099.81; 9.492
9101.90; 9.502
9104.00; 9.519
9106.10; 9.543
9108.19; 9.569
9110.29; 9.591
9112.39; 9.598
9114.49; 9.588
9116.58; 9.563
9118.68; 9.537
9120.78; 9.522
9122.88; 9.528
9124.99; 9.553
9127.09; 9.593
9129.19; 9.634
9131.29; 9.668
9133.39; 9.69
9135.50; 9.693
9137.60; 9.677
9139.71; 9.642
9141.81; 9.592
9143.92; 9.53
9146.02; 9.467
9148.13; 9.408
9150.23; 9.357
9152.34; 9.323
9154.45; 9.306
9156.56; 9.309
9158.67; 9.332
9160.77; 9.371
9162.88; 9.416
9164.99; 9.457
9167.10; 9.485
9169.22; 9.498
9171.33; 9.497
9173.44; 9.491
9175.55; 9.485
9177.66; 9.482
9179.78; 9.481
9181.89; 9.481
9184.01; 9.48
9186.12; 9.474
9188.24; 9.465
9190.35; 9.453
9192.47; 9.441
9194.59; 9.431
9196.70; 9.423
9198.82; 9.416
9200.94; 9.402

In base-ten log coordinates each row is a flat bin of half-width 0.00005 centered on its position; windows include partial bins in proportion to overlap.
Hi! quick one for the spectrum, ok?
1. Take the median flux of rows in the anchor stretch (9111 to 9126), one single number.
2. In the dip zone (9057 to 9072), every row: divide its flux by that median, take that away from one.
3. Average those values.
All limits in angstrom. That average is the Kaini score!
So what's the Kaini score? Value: -0.030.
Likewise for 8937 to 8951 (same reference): -0.028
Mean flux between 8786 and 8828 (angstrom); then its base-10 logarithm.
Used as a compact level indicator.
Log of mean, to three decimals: 1.000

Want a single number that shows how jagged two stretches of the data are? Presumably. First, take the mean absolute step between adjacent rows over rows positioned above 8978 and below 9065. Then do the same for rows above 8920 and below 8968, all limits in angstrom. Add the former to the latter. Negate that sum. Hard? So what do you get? -0.061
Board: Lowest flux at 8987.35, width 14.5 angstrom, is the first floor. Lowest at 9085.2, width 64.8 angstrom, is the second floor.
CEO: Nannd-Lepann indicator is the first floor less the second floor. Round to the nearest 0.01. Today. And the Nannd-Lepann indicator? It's 0.13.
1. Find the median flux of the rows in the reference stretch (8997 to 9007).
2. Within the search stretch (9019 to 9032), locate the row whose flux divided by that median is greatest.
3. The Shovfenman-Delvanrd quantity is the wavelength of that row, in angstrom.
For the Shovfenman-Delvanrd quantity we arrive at 9030.92 angstrom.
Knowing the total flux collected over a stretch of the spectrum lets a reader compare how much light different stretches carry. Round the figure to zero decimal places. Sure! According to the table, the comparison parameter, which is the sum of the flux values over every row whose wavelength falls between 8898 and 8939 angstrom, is 200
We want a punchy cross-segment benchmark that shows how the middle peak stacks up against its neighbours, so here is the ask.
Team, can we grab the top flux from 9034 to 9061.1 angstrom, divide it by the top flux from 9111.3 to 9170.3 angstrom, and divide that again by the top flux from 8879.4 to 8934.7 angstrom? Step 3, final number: 0.101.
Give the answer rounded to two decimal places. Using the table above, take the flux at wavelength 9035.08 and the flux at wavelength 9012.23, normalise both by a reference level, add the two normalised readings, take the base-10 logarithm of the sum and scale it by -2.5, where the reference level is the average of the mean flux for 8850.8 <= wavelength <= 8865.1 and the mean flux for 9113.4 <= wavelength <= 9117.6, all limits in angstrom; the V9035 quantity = -0.75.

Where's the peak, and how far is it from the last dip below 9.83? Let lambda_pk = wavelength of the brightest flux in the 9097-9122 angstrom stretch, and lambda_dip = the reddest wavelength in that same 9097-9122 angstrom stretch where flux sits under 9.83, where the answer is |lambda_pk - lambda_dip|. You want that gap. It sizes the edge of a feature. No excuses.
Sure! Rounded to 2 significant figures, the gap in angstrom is 8.4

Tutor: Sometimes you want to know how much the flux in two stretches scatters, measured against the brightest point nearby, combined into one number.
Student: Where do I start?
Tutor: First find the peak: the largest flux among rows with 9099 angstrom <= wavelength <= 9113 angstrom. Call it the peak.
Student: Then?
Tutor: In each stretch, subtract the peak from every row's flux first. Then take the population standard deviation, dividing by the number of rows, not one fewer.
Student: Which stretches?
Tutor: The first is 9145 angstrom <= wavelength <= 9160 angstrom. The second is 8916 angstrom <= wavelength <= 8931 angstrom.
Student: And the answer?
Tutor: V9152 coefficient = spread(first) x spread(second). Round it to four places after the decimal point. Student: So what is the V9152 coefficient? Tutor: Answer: 0.0055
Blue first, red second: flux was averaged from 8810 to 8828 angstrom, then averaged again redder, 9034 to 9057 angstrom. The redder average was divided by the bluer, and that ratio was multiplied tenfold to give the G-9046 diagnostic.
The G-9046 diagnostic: 9.89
